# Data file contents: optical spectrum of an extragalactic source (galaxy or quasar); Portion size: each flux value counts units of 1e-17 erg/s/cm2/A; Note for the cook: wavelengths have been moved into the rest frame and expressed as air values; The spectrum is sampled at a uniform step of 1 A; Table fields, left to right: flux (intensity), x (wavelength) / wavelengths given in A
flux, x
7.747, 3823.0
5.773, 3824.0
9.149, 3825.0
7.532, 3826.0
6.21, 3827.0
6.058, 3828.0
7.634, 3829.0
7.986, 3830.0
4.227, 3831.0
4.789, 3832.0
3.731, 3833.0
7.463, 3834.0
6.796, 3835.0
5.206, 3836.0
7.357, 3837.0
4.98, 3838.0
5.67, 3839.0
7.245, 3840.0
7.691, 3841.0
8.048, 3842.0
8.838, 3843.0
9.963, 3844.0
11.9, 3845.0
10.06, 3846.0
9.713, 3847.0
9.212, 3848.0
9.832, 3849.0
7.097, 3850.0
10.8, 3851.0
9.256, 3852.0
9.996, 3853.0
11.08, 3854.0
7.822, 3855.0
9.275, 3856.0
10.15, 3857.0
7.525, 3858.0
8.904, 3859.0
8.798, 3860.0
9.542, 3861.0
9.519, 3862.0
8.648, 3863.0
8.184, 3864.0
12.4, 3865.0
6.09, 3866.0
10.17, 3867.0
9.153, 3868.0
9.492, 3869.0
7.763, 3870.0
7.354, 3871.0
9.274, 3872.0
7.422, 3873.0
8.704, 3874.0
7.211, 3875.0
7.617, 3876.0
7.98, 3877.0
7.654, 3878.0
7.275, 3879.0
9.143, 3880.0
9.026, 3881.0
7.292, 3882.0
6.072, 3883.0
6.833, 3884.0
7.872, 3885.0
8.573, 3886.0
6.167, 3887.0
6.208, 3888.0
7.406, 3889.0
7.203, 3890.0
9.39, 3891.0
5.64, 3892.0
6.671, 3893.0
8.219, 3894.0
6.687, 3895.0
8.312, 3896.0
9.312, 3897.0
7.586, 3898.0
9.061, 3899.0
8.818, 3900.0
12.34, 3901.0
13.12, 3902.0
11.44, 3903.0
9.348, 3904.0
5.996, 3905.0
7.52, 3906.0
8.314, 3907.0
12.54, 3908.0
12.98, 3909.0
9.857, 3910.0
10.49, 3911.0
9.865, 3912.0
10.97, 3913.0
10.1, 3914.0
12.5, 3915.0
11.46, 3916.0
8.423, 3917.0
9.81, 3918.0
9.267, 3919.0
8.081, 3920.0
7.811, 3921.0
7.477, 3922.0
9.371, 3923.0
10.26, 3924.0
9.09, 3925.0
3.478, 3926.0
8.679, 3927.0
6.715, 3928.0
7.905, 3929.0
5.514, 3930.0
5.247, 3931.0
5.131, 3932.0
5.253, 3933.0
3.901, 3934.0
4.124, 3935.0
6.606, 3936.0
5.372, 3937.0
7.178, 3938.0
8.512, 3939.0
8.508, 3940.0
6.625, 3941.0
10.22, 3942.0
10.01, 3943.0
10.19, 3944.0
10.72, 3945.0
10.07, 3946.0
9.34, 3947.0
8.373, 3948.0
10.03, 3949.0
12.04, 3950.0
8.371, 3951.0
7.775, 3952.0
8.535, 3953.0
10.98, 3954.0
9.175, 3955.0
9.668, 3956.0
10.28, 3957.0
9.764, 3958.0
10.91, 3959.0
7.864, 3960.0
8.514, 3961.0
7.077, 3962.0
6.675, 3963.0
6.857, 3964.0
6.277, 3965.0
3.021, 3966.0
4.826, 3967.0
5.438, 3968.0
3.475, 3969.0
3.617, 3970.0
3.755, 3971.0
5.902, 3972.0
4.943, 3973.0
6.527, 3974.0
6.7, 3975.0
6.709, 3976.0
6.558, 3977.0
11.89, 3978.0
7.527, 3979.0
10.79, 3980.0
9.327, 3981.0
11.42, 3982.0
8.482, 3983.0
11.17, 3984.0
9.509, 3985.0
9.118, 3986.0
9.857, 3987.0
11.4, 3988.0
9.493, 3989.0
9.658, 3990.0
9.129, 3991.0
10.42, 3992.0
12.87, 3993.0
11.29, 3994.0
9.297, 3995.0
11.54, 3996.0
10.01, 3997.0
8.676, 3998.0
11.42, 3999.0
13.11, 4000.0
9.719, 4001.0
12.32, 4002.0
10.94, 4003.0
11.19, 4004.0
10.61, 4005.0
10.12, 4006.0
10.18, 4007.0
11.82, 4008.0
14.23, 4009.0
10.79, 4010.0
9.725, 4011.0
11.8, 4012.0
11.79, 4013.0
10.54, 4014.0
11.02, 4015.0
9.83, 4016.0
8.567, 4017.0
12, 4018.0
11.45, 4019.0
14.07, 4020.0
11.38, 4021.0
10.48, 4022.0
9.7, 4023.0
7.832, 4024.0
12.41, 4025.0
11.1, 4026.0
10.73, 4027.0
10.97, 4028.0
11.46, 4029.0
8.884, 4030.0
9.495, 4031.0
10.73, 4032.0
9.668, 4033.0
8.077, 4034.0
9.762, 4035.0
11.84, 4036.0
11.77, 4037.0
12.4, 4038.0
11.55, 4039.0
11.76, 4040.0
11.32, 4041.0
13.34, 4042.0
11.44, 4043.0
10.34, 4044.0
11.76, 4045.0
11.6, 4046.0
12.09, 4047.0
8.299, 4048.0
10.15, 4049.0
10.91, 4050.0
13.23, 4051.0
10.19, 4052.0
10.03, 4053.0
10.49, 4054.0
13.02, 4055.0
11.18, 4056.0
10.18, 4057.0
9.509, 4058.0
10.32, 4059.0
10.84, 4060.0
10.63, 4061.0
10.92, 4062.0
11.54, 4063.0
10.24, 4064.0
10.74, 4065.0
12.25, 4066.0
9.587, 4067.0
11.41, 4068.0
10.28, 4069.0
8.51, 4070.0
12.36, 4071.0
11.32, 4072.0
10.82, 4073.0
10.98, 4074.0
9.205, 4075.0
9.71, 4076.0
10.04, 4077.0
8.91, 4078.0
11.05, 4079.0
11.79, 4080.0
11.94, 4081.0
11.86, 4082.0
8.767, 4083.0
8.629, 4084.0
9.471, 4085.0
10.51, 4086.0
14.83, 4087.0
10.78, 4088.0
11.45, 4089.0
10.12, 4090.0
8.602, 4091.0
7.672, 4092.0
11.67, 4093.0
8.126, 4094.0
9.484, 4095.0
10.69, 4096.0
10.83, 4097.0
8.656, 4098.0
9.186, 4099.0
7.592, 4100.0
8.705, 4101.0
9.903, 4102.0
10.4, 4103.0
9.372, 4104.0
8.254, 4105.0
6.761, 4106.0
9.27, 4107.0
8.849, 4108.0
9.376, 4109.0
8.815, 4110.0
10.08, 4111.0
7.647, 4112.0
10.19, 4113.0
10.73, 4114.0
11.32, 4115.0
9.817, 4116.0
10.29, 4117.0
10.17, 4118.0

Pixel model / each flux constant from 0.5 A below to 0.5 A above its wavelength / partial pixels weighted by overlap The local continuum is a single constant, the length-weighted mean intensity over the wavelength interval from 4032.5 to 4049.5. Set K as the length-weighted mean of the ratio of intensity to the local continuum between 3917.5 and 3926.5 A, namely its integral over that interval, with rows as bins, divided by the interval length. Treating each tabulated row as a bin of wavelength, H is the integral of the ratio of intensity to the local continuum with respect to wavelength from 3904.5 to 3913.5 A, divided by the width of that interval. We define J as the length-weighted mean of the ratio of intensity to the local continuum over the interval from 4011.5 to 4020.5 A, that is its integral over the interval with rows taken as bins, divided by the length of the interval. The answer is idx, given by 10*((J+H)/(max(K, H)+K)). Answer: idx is 11.6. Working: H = 0.893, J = 1.02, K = 0.75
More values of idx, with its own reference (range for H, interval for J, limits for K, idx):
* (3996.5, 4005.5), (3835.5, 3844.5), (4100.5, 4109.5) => 9.1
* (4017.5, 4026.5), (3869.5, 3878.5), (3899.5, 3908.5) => 9.0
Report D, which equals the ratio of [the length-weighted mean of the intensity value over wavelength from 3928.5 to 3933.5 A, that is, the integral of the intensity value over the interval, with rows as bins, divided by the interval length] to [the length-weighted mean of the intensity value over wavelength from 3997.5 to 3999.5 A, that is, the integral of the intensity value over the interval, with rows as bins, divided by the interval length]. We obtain 0.58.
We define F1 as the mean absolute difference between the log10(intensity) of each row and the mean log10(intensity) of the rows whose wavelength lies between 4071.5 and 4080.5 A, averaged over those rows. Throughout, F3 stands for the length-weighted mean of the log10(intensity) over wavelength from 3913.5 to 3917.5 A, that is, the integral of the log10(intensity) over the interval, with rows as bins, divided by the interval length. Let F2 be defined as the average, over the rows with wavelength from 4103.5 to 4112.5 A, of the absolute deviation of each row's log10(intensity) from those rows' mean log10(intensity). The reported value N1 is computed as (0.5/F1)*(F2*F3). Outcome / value 0.57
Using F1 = 0.036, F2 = 0.040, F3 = 1.02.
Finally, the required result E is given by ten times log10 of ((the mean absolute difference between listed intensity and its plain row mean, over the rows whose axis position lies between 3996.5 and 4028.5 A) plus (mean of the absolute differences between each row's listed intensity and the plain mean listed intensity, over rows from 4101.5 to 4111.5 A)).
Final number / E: 2.6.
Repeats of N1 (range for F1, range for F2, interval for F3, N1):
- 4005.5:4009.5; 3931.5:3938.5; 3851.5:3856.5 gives 0.64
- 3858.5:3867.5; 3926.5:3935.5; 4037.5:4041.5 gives 0.90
